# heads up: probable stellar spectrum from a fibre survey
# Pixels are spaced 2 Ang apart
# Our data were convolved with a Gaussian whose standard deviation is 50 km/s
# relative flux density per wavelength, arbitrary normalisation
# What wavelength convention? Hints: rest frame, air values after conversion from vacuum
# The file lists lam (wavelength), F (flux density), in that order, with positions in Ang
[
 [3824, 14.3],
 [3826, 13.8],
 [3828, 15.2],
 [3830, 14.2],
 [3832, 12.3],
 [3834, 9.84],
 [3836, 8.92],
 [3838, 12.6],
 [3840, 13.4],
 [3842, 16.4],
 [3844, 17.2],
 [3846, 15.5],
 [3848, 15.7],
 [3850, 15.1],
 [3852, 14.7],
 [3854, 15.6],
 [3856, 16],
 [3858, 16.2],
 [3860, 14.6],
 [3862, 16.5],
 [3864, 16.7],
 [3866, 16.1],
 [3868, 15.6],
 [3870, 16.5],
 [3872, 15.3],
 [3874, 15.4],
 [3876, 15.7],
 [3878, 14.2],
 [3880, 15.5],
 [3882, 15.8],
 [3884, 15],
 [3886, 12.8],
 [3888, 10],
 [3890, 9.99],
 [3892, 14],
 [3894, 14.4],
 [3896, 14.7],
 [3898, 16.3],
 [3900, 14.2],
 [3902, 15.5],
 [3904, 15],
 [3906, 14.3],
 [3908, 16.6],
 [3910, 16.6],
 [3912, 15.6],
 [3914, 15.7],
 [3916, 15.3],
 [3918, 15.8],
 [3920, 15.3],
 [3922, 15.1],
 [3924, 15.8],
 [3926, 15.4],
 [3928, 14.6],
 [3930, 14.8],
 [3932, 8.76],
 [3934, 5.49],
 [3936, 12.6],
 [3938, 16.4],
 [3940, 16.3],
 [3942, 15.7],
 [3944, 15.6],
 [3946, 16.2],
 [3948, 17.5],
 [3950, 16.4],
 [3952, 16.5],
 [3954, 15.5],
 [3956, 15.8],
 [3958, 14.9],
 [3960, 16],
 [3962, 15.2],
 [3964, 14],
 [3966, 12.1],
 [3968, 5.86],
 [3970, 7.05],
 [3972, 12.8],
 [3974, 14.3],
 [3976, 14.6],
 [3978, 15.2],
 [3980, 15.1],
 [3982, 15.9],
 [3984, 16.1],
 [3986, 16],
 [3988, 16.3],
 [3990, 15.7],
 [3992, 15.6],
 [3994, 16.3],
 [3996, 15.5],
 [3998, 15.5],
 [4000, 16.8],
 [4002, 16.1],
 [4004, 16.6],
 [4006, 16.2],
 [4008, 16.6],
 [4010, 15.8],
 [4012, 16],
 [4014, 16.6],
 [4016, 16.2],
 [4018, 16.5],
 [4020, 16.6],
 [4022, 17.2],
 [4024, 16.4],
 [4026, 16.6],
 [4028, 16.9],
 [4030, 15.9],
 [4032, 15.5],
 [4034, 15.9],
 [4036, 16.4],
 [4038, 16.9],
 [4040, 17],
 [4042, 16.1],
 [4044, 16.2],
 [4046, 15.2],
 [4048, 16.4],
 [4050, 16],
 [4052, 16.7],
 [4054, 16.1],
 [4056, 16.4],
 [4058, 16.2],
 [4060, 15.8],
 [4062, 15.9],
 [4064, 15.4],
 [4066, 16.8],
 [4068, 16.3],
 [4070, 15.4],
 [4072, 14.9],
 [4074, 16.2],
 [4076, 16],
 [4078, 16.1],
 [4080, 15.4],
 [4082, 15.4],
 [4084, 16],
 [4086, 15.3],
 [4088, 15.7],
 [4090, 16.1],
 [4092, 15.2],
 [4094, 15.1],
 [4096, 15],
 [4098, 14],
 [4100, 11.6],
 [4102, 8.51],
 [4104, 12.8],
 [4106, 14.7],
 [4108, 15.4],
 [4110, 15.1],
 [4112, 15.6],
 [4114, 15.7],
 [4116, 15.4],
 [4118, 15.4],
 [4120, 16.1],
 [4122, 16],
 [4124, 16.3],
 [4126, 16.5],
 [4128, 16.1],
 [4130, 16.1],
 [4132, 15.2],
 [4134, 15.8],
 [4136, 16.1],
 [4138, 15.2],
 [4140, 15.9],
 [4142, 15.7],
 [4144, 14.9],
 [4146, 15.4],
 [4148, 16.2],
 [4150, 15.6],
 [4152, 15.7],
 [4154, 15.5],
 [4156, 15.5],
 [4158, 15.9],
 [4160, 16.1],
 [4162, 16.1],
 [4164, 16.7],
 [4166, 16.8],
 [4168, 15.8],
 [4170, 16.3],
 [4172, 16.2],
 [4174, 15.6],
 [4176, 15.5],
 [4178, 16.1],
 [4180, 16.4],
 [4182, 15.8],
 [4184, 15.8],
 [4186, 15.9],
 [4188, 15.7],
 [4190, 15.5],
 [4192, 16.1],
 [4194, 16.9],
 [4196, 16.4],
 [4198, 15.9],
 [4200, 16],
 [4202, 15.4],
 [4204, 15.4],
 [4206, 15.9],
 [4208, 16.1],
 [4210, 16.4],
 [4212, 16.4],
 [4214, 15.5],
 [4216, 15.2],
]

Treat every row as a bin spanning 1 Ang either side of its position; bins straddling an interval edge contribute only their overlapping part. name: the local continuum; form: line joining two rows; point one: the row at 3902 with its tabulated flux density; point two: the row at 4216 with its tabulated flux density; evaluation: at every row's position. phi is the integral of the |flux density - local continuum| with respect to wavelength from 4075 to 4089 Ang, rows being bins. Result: 5.3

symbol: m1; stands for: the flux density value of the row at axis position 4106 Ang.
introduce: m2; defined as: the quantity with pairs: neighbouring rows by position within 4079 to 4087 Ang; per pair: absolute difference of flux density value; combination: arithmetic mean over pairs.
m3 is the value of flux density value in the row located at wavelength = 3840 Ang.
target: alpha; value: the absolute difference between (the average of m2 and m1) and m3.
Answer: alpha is 5.8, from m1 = 14.7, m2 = 0.43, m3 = 13.4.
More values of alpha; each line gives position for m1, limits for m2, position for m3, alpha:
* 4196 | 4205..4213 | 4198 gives 7.6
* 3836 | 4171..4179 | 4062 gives 11.2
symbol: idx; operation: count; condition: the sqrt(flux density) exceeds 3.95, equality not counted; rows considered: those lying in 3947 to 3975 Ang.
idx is 5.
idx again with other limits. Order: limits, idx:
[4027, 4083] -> 21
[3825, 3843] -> 1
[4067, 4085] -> 5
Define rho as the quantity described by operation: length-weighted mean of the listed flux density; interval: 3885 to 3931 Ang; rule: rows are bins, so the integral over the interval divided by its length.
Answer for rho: 14.7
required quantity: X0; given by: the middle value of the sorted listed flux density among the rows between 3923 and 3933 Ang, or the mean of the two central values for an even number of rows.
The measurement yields 14.8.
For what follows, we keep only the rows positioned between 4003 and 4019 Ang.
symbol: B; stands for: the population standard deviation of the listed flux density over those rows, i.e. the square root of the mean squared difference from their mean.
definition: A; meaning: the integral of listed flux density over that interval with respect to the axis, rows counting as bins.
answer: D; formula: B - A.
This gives -261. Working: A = 261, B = 0.29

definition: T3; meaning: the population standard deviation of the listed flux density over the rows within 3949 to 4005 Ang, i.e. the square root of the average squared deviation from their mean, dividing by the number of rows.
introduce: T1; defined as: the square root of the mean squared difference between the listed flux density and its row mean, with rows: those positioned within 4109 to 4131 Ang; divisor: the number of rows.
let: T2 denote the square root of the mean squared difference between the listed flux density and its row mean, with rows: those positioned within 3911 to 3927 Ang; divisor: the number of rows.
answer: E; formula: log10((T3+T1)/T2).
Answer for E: 1.08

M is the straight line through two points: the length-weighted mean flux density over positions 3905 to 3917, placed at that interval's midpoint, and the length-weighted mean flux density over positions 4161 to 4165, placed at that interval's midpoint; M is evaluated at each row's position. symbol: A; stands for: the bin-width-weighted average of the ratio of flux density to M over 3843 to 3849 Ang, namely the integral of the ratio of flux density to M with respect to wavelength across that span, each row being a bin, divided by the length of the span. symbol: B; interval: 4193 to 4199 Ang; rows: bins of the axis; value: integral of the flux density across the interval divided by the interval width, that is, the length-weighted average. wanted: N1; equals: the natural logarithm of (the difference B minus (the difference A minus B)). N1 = 3.46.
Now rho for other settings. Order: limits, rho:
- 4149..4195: 16.0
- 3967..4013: 14.9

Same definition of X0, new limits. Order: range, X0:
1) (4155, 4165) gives 16.1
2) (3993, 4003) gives 16.1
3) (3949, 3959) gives 15.8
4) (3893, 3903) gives 14.7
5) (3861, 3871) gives 16.5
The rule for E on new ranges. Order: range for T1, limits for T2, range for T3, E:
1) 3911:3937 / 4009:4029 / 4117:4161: 0.95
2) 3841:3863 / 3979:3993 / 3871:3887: 0.67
